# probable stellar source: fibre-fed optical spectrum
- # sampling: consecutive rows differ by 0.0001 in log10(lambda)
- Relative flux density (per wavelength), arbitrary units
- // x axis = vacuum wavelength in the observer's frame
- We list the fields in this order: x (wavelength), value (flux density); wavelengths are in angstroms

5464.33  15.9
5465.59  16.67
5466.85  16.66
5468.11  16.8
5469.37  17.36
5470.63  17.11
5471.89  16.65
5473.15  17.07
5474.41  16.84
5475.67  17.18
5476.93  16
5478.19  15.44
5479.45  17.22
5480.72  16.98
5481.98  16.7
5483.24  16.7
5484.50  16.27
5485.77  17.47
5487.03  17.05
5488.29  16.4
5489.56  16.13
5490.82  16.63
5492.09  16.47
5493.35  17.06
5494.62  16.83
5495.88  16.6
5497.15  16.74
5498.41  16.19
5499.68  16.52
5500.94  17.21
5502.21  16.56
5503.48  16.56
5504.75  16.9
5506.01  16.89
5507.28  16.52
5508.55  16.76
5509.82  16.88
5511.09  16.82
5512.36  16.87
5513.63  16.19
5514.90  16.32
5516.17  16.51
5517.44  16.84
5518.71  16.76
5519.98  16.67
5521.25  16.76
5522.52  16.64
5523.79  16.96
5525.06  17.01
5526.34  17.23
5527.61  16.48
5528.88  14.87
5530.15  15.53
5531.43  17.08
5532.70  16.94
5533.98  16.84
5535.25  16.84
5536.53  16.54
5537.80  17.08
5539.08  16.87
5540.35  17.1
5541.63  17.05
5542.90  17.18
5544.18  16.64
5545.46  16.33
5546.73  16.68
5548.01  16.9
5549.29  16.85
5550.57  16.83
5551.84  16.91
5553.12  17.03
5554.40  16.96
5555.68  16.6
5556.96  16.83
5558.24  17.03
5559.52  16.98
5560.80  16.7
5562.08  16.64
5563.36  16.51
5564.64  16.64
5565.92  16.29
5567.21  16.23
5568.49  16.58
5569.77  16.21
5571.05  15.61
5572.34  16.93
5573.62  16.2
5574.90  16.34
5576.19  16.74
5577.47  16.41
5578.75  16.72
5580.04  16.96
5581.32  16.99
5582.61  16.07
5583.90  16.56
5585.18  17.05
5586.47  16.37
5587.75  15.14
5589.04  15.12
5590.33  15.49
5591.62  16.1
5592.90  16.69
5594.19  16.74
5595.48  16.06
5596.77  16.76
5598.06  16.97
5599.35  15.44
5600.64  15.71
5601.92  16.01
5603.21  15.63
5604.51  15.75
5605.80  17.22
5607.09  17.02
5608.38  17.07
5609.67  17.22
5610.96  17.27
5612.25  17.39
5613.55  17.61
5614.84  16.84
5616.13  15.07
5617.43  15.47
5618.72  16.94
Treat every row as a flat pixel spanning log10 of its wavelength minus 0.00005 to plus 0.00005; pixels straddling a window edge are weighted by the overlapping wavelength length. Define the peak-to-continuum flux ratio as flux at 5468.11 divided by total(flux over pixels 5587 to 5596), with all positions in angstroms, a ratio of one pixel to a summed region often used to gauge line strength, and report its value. 0.151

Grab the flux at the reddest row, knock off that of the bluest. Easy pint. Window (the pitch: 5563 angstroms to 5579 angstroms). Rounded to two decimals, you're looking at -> 0.21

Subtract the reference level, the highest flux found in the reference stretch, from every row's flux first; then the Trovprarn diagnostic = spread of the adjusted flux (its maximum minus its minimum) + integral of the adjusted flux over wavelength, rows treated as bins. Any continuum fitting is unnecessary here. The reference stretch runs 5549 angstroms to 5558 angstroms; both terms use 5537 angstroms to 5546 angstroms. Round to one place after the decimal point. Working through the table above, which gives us -0.4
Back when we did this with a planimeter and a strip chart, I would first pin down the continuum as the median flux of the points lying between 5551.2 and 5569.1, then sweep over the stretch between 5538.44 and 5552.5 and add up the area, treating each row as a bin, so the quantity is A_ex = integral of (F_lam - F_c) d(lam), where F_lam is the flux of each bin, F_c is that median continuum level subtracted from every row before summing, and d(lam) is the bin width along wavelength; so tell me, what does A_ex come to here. 3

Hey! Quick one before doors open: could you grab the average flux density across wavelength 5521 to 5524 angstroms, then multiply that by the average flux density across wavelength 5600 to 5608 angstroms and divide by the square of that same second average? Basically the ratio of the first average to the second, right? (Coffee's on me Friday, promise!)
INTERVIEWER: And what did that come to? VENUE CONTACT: 1.03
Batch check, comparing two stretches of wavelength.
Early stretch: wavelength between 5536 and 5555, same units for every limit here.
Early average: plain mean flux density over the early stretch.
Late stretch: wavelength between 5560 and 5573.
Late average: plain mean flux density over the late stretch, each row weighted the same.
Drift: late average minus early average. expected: -0.4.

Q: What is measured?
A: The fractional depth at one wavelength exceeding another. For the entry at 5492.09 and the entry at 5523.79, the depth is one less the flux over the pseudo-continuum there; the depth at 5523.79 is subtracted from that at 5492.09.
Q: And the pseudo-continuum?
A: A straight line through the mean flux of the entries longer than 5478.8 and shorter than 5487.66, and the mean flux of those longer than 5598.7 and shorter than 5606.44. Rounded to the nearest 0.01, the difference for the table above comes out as 0.04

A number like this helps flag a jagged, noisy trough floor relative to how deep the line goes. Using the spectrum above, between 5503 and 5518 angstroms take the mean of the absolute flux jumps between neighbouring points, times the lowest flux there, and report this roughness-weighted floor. 4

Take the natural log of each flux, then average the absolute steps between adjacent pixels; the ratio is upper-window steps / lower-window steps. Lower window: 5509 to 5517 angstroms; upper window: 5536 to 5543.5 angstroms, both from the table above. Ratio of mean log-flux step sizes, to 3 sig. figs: 1.02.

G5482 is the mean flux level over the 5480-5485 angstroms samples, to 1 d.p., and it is 16.7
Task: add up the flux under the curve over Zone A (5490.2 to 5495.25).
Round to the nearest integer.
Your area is 85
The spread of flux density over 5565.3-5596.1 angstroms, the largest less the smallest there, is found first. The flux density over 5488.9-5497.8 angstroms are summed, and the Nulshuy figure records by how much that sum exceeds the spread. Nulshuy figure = 115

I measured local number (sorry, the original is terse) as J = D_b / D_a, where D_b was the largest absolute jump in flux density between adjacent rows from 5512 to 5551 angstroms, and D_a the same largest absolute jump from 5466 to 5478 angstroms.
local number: 1.4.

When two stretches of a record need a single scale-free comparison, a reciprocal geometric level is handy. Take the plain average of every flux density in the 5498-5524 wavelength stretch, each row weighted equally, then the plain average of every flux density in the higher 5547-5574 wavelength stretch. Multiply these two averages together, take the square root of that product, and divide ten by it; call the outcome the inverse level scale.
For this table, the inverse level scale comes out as 0.600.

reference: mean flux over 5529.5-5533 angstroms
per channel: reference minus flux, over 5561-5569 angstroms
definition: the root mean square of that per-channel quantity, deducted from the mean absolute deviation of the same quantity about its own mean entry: -0.02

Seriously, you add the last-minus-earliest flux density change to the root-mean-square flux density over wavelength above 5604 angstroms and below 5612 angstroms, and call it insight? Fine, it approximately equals 18.5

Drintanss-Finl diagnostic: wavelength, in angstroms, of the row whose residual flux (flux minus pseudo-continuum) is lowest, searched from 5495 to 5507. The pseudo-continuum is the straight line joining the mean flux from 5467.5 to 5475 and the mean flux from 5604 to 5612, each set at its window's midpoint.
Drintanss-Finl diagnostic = 5498.41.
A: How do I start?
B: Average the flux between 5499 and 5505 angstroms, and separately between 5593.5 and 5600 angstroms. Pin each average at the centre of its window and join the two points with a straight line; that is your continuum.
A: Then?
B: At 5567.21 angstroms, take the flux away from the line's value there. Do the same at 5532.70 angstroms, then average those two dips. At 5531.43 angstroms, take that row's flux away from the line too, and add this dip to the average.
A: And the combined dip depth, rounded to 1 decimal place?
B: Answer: -0.5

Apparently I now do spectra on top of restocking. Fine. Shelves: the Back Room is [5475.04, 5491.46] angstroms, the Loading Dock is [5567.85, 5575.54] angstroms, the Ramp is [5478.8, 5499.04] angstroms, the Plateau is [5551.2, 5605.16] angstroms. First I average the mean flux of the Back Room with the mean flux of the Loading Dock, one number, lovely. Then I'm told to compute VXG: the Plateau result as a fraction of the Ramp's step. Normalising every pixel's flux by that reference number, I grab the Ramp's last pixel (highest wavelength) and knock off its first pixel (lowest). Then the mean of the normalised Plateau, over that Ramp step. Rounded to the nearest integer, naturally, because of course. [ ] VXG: -16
